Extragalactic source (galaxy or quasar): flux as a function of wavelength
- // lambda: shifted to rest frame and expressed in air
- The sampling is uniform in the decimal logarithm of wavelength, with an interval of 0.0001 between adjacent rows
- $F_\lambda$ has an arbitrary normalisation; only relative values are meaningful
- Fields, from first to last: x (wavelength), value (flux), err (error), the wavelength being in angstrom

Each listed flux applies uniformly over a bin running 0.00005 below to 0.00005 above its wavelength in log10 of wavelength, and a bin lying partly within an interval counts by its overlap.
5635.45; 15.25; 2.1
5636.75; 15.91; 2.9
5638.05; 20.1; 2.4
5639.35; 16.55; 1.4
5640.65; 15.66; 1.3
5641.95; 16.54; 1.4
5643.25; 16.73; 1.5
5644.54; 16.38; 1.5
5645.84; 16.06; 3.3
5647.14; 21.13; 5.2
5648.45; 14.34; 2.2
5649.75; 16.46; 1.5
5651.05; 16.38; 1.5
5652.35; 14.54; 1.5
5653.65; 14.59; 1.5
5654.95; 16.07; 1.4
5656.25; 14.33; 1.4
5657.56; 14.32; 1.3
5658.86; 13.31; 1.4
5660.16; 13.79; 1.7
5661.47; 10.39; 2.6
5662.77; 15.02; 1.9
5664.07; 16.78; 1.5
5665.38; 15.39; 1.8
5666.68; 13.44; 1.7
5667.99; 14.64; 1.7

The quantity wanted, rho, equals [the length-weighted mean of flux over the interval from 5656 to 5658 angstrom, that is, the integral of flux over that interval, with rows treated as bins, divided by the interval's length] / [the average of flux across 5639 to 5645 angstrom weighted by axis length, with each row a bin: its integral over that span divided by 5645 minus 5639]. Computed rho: 0.87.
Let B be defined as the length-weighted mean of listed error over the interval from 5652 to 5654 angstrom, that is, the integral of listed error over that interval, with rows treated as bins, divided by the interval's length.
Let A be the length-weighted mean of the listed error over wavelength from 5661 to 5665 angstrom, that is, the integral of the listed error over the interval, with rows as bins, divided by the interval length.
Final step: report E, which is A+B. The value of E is 3.5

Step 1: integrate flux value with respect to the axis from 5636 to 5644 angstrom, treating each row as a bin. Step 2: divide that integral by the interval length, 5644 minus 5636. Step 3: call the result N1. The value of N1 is 16.9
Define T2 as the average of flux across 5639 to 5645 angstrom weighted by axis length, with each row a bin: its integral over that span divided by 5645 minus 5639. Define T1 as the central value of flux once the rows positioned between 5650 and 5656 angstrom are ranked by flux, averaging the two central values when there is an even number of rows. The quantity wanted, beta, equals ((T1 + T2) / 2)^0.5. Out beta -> 3.98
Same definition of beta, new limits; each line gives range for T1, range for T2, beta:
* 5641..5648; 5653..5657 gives 3.97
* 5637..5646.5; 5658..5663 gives 3.84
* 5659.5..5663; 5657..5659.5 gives 3.72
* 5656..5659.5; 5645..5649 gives 3.97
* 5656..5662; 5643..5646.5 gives 3.89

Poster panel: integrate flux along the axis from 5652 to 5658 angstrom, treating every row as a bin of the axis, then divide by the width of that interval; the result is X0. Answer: 14.8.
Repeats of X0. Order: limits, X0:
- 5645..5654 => 16.3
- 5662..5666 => 15.6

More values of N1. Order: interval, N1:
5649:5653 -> 15.8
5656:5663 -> 13.4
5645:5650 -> 17.0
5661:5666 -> 14.5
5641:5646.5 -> 16.4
